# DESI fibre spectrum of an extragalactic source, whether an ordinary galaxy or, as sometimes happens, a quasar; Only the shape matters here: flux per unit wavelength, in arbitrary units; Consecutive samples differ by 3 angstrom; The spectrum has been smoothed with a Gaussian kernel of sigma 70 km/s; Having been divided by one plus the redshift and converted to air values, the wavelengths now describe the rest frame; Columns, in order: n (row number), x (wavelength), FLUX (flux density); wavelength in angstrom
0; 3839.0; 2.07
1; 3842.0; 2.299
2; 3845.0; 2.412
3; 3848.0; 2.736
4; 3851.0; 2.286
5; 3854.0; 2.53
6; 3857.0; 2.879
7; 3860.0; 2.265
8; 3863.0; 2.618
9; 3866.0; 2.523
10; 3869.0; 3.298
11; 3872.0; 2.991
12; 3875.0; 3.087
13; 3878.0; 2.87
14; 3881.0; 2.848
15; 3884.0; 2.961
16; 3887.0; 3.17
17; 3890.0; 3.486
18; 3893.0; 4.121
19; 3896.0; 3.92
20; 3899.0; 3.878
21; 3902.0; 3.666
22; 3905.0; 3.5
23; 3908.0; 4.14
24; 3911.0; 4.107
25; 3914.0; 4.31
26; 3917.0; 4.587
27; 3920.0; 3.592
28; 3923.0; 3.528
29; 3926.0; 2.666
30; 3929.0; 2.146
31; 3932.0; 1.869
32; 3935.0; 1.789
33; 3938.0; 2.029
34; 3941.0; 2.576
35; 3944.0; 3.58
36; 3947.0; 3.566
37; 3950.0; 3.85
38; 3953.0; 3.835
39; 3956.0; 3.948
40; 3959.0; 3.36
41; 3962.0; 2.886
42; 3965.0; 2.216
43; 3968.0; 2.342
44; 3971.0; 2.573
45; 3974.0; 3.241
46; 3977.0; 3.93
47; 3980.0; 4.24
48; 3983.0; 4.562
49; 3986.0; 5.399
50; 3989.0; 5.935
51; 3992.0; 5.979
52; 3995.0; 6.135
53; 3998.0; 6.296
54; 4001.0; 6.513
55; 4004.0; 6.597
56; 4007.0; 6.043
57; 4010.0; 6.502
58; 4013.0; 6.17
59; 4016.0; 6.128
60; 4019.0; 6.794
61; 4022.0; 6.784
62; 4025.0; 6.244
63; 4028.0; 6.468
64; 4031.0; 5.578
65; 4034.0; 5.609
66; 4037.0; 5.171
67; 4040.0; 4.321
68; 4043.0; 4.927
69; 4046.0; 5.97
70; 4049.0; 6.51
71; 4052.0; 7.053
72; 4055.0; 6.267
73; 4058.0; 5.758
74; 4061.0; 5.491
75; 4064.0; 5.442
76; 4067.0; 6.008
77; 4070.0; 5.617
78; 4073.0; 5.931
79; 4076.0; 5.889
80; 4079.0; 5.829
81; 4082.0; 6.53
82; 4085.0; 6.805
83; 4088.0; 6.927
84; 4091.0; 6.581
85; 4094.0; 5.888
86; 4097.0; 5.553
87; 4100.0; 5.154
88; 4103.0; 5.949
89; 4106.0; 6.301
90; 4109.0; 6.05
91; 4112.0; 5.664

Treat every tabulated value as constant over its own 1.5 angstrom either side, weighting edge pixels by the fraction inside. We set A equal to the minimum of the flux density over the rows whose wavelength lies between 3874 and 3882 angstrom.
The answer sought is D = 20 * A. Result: 57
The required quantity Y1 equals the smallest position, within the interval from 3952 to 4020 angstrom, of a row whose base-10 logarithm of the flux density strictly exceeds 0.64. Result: 3983.0 angstrom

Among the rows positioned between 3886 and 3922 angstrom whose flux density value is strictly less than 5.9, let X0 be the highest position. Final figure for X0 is 3920.0 angstrom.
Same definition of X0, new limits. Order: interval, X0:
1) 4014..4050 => 4043.0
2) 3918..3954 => 3953.0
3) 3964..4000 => 3986.0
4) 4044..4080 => 4079.0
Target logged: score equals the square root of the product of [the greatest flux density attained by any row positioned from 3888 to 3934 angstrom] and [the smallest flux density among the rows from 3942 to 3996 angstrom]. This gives 3.19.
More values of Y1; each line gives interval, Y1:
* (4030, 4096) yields 4031.0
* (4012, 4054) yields 4013.0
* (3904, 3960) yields 3917.0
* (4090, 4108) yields 4091.0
